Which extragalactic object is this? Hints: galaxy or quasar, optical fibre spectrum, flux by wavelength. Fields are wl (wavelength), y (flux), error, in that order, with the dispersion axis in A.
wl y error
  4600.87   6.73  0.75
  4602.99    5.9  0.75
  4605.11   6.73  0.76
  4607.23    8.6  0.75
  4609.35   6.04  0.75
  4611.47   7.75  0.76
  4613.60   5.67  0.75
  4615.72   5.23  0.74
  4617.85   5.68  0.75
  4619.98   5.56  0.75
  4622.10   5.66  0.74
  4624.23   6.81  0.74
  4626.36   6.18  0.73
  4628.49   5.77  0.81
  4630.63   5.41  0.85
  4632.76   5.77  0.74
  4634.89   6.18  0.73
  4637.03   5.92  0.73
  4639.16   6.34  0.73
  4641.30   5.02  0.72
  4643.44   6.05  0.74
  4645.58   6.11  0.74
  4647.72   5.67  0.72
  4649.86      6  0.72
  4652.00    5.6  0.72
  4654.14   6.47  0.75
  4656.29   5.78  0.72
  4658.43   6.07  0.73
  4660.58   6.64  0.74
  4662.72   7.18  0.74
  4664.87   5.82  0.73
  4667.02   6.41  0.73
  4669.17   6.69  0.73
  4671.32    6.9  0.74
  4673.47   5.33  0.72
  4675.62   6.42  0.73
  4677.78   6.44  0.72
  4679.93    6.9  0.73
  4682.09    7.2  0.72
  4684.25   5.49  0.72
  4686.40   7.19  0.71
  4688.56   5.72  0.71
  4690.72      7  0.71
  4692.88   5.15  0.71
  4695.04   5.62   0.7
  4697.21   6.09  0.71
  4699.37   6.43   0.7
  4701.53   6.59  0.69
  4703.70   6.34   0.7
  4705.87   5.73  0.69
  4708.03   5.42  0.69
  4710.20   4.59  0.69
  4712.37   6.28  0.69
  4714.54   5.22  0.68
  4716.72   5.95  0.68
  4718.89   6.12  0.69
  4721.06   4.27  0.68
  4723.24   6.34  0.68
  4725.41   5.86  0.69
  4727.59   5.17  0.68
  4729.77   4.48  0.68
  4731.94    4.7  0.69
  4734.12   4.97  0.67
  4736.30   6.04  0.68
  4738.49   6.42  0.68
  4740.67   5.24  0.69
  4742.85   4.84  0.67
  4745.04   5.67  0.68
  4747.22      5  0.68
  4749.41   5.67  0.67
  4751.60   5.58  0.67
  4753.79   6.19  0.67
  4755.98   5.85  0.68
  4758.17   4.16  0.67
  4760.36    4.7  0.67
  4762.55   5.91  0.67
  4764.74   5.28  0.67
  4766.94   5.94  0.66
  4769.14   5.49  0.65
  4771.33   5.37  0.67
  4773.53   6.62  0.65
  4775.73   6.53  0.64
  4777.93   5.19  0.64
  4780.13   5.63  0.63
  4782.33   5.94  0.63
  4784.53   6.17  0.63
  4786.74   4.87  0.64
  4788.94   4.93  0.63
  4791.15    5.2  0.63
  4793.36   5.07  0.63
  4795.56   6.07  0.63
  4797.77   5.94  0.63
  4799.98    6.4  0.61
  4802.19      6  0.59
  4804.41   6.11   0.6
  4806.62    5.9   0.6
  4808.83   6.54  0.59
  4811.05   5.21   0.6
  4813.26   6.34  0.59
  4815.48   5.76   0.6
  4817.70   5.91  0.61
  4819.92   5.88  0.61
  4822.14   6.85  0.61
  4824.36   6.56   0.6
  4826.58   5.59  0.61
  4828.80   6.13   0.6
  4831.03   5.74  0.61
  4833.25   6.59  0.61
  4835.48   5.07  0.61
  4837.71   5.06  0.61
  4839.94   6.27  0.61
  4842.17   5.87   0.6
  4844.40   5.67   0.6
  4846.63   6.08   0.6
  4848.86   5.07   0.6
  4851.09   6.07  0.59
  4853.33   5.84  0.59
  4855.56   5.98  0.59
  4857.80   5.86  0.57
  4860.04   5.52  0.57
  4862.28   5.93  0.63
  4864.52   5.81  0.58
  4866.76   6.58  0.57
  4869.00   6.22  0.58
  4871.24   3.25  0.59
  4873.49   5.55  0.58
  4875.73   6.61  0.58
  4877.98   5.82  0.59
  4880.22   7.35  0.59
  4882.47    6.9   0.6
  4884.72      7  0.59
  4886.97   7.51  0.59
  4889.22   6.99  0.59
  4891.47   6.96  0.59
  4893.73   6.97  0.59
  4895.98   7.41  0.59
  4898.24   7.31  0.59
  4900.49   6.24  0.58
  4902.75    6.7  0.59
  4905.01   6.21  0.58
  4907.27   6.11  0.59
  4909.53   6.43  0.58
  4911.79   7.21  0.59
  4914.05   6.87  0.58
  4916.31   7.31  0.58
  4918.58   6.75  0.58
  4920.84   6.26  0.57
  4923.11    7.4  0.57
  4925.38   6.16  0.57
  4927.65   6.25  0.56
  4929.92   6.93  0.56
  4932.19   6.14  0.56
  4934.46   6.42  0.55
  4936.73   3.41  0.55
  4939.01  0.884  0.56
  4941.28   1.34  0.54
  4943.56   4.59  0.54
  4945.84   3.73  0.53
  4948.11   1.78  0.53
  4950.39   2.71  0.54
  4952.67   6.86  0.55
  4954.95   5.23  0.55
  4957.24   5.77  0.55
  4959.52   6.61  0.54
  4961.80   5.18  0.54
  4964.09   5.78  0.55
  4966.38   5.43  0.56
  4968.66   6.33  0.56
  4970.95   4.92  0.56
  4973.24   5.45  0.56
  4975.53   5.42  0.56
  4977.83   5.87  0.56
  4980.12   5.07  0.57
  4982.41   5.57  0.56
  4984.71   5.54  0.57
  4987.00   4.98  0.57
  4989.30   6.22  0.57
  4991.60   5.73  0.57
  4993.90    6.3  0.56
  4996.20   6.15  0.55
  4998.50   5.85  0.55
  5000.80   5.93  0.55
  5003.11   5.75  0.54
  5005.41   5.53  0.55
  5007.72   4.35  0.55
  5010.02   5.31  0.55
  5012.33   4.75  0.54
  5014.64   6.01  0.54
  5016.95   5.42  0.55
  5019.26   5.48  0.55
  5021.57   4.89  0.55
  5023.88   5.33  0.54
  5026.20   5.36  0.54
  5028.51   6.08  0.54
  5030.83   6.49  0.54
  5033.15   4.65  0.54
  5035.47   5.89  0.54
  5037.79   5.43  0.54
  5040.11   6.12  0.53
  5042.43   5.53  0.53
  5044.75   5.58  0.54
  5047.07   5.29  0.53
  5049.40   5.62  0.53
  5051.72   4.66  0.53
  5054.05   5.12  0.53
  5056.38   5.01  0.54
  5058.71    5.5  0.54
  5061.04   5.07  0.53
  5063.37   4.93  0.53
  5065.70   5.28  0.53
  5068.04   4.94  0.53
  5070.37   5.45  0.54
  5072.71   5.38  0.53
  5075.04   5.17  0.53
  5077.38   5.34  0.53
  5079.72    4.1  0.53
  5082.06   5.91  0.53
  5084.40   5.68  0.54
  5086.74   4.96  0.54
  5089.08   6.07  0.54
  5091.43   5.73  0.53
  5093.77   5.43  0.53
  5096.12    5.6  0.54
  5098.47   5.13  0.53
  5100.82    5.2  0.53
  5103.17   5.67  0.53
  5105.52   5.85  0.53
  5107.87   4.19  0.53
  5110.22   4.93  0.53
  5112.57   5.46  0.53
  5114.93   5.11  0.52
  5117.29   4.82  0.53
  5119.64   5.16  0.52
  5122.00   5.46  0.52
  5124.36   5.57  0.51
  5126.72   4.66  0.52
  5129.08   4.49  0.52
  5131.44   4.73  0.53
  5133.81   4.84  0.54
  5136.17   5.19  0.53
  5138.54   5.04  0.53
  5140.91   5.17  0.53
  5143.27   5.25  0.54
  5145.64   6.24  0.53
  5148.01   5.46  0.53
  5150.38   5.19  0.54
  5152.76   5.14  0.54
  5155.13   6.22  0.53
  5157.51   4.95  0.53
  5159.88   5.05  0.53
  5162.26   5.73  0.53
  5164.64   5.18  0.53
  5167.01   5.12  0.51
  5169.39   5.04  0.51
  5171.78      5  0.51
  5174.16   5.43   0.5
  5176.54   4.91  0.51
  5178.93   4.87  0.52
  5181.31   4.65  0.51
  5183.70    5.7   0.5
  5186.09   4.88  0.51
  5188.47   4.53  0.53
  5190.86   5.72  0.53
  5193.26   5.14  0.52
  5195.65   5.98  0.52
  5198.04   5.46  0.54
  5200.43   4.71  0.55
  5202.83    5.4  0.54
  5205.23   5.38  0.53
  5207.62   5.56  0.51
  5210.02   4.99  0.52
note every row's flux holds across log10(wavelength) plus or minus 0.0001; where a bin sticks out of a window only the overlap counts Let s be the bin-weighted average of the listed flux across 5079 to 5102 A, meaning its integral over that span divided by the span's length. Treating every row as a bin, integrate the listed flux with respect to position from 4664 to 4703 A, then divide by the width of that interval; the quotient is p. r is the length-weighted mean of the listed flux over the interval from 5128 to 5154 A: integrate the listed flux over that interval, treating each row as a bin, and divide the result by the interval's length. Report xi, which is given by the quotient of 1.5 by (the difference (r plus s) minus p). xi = 0.352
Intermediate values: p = 6.3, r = 5.16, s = 5.41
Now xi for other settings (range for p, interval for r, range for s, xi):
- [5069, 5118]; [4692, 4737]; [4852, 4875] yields 0.252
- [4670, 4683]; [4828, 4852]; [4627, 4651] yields 0.294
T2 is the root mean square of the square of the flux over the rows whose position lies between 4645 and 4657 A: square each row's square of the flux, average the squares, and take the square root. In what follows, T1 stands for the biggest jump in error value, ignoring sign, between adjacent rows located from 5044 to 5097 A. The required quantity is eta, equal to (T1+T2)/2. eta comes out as 17.8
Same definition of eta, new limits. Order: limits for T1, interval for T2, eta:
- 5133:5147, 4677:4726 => 18.8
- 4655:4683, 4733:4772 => 15.4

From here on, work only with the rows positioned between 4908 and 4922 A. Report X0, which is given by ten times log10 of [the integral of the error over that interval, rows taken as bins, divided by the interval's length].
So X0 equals -2.4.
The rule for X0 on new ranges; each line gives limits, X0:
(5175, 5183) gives -2.9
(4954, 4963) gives -2.6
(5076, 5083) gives -2.8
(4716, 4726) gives -1.6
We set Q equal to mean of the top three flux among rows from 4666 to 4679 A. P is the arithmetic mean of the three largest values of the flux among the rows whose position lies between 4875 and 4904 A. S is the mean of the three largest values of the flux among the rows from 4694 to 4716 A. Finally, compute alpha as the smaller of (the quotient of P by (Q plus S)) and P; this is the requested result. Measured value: 0.57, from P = 7.42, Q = 6.7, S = 6.5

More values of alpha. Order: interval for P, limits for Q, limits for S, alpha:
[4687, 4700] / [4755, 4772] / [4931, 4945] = 0.56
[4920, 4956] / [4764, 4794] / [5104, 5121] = 0.59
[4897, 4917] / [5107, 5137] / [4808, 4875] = 0.60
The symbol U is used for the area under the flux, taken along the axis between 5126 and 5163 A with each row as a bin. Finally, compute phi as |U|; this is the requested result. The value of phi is 193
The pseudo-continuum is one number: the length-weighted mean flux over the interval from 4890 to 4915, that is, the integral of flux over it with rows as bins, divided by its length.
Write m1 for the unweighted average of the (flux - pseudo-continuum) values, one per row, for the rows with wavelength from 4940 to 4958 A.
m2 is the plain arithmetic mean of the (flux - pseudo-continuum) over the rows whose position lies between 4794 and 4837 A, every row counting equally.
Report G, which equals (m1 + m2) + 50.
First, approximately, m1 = -2.8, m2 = -0.7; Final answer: 46.5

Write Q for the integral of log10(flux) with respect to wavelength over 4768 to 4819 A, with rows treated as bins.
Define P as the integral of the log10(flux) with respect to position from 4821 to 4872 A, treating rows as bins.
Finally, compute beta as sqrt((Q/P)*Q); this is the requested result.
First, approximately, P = 38.8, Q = 38.8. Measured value 6.23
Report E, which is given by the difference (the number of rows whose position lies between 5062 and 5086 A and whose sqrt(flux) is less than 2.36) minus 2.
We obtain 6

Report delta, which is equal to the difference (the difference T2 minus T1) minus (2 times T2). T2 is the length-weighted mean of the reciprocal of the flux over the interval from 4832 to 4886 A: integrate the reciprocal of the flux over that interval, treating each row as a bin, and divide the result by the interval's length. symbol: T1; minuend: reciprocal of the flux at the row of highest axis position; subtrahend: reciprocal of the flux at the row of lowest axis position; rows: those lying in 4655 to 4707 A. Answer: -0.175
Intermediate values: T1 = 0.002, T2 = 0.173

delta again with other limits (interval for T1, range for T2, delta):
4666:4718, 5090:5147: -0.206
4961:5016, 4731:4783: -0.156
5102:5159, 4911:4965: -0.288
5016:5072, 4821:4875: -0.175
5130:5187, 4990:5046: -0.174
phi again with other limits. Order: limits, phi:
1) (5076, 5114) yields 202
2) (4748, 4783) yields 197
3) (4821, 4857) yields 212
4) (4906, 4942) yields 209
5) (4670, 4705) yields 220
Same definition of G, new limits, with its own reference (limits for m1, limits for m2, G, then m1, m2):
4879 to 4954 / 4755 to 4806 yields 48.0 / -0.9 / -1.1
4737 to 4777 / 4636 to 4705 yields 48.3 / -1.2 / -0.6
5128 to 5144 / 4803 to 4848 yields 47.4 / -1.8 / -0.8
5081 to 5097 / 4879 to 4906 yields 49.1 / -1.1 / 0.2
